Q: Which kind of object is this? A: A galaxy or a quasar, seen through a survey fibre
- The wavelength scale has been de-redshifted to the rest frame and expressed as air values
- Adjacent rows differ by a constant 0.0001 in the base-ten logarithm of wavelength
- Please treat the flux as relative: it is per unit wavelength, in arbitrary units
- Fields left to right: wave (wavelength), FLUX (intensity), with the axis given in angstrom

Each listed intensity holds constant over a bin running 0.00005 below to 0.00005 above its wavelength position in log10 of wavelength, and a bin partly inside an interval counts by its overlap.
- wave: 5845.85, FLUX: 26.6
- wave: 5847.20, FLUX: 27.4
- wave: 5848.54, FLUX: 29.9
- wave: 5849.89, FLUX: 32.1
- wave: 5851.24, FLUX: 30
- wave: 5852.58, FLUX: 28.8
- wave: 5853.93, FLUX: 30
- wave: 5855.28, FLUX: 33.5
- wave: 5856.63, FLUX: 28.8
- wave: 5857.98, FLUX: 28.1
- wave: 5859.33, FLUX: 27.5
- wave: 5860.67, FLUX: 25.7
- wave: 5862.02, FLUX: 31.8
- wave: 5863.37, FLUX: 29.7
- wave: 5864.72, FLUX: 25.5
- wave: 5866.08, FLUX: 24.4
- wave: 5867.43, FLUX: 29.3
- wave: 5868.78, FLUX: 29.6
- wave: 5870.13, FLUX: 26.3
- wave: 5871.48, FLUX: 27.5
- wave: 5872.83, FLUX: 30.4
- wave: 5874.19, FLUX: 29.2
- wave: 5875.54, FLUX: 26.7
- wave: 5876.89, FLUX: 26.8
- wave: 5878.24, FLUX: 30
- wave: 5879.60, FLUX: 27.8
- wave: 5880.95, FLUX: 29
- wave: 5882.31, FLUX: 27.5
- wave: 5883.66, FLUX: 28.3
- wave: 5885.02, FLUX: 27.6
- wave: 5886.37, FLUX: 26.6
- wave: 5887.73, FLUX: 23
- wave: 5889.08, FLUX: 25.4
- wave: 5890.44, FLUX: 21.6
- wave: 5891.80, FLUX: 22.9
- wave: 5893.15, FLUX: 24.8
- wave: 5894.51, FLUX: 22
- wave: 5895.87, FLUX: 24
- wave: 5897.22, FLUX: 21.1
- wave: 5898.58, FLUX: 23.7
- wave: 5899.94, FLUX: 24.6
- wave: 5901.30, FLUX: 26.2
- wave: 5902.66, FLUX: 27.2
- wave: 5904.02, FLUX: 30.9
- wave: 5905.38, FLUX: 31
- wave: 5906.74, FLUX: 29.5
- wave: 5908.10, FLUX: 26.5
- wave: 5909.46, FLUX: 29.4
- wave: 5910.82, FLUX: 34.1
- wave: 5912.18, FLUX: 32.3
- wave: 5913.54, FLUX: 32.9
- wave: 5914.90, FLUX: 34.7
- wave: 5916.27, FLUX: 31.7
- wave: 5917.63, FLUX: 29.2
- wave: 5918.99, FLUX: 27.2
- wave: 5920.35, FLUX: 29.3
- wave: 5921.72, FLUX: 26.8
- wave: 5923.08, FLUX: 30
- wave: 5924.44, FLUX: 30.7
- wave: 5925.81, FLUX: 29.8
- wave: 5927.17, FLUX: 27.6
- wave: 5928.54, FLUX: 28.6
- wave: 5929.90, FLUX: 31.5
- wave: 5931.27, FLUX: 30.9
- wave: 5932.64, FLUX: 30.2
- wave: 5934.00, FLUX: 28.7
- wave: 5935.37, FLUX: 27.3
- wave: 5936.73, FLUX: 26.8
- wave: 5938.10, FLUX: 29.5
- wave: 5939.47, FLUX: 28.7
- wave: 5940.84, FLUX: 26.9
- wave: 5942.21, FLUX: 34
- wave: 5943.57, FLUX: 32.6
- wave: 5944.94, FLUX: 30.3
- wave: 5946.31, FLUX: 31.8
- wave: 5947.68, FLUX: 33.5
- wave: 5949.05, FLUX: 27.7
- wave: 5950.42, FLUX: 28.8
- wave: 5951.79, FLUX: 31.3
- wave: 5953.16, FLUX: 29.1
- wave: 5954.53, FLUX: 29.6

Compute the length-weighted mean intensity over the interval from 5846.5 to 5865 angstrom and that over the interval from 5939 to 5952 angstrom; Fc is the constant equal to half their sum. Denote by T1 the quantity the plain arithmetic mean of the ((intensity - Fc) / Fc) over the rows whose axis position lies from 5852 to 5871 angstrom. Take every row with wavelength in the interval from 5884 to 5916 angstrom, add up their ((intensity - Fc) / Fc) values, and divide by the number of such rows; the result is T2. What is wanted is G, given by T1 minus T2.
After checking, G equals 0.05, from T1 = -0.05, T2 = -0.096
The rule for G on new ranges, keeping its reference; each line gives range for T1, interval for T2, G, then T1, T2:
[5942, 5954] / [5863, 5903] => 0.16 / 0.04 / -0.121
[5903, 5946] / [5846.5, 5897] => 0.08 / 0.00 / -0.079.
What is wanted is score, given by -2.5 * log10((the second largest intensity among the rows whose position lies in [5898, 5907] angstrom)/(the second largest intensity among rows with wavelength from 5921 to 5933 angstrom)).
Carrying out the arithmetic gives 0.00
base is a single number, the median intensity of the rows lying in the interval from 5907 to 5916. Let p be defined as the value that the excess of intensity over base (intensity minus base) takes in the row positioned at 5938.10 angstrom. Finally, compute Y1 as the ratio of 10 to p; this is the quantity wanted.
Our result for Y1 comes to -3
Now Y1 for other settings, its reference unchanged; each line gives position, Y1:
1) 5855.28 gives 11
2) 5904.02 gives -6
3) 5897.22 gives -1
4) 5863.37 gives -3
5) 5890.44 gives -1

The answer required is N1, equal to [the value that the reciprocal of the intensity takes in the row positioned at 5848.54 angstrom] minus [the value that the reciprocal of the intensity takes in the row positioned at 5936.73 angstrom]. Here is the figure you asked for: -0.0039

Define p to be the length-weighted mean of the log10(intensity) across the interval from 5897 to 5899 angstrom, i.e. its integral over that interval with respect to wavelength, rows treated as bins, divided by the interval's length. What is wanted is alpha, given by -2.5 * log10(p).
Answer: -0.33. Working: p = 1.35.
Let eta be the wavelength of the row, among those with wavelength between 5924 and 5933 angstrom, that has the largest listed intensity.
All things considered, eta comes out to 5929.90 angstrom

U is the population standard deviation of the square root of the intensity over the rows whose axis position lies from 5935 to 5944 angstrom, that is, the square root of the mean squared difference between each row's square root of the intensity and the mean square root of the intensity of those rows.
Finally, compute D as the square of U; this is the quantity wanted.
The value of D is 0.058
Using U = 0.242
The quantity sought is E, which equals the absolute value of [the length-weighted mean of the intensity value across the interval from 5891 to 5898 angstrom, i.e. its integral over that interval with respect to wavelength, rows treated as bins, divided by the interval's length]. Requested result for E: 23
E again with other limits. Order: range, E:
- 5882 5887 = 28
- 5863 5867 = 26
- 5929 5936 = 30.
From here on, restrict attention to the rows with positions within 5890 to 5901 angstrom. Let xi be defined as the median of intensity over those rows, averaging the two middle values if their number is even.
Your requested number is 23.3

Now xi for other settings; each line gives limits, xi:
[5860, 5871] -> 27.8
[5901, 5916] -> 30.9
